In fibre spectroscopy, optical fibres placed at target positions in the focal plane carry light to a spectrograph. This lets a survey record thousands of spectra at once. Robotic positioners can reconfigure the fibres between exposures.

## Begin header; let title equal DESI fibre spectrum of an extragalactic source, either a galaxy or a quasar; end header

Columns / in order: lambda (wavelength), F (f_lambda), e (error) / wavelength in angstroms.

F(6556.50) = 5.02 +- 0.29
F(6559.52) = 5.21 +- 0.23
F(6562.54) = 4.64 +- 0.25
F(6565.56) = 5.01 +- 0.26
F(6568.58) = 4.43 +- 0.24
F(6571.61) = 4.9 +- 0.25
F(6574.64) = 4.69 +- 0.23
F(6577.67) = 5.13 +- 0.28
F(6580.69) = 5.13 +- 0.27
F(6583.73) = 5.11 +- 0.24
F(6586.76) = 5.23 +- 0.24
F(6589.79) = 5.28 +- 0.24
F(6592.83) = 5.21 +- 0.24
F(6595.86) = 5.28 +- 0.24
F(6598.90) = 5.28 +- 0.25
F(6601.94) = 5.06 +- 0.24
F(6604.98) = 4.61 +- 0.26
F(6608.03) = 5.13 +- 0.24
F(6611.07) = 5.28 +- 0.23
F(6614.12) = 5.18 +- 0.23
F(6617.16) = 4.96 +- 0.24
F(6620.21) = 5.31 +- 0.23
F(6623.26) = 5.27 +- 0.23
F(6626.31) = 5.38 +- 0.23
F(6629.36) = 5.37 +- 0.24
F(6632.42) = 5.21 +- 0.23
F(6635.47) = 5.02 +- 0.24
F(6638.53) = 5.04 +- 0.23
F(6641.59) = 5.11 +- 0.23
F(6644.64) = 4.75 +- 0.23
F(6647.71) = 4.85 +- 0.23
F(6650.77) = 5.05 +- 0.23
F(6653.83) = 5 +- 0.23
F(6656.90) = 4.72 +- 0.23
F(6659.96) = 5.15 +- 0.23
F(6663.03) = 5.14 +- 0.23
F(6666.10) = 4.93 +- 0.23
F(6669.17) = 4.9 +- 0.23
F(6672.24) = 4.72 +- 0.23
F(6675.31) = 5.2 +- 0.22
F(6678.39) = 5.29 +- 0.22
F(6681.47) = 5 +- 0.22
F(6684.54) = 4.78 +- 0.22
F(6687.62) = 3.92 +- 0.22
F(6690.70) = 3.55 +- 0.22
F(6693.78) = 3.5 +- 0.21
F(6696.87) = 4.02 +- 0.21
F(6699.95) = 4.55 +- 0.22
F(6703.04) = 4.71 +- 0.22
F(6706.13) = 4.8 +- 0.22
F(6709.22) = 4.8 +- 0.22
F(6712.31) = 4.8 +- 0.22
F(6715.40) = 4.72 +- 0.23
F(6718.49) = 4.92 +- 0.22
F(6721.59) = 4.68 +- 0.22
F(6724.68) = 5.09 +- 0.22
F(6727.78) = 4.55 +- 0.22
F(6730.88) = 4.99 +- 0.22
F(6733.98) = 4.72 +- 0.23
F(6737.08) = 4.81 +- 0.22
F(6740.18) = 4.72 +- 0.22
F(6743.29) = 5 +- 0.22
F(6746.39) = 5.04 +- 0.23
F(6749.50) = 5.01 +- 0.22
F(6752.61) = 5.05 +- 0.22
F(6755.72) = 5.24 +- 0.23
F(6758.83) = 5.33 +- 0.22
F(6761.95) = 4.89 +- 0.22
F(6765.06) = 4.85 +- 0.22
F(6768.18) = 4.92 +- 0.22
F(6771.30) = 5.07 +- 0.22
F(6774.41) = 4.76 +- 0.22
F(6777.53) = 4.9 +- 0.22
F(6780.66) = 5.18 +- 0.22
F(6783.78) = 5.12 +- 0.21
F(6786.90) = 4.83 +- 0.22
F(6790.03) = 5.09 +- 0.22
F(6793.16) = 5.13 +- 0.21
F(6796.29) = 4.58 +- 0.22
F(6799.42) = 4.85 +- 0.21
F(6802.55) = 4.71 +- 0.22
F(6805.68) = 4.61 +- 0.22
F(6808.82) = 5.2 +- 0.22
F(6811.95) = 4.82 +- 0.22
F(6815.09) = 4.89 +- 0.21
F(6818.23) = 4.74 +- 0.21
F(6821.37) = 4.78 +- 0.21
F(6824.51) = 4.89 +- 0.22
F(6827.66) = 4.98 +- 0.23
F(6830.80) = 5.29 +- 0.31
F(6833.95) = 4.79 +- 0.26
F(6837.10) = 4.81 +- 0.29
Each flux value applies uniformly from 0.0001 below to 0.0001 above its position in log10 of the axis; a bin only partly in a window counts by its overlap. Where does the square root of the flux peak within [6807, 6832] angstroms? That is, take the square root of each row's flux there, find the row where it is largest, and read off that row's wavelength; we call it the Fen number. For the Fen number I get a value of 6830.80 angstroms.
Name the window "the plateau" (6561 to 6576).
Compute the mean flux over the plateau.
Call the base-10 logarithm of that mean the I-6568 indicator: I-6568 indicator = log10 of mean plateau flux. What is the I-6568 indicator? 0.675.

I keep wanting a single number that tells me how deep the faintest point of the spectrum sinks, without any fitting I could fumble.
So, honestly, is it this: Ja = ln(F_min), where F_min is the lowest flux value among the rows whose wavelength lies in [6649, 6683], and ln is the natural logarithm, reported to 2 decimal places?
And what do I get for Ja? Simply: 1.55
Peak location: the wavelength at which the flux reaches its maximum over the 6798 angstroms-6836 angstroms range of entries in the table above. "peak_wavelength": 6830.80 angstroms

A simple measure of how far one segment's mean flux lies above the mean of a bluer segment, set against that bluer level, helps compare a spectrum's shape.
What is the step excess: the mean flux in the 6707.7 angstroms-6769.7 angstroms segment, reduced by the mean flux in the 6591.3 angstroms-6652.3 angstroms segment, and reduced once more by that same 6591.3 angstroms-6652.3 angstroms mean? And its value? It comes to -5.33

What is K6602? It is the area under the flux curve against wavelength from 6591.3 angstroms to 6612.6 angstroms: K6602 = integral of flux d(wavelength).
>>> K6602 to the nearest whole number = 109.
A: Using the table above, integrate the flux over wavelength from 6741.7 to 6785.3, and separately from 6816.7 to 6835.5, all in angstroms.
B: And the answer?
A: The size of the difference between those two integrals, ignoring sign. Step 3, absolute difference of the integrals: 127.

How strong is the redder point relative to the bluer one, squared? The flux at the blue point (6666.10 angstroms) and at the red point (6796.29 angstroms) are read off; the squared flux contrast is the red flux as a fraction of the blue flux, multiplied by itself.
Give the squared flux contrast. 0.86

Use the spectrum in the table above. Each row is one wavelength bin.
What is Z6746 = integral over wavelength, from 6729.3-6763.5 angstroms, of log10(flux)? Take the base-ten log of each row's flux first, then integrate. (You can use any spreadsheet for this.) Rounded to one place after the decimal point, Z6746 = 23.8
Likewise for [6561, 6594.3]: 23.2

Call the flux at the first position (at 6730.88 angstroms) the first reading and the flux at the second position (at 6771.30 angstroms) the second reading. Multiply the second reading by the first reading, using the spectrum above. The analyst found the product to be 25.3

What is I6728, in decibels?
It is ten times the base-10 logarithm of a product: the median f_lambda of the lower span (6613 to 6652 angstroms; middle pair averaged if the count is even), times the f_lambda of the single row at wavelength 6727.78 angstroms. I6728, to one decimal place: 13.7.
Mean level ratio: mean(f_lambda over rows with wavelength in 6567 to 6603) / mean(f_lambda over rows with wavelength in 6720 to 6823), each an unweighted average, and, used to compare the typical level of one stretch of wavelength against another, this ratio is 1.03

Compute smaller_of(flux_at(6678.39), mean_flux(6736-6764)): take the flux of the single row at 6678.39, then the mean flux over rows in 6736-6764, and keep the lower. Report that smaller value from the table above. 5.01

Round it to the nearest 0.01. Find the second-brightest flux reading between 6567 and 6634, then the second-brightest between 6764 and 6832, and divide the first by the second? 1.03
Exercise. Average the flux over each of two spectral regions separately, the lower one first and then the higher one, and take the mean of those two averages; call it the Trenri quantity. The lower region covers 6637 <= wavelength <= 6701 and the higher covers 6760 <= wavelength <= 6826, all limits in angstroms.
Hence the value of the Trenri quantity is 4.81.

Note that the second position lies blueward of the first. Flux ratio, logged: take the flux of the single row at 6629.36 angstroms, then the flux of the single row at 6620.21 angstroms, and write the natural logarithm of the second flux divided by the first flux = -0.01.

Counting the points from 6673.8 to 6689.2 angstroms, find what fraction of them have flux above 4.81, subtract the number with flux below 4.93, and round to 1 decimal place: -1.4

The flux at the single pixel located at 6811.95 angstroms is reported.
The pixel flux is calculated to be 4.82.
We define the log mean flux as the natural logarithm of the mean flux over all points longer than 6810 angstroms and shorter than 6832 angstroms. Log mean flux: 1.59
